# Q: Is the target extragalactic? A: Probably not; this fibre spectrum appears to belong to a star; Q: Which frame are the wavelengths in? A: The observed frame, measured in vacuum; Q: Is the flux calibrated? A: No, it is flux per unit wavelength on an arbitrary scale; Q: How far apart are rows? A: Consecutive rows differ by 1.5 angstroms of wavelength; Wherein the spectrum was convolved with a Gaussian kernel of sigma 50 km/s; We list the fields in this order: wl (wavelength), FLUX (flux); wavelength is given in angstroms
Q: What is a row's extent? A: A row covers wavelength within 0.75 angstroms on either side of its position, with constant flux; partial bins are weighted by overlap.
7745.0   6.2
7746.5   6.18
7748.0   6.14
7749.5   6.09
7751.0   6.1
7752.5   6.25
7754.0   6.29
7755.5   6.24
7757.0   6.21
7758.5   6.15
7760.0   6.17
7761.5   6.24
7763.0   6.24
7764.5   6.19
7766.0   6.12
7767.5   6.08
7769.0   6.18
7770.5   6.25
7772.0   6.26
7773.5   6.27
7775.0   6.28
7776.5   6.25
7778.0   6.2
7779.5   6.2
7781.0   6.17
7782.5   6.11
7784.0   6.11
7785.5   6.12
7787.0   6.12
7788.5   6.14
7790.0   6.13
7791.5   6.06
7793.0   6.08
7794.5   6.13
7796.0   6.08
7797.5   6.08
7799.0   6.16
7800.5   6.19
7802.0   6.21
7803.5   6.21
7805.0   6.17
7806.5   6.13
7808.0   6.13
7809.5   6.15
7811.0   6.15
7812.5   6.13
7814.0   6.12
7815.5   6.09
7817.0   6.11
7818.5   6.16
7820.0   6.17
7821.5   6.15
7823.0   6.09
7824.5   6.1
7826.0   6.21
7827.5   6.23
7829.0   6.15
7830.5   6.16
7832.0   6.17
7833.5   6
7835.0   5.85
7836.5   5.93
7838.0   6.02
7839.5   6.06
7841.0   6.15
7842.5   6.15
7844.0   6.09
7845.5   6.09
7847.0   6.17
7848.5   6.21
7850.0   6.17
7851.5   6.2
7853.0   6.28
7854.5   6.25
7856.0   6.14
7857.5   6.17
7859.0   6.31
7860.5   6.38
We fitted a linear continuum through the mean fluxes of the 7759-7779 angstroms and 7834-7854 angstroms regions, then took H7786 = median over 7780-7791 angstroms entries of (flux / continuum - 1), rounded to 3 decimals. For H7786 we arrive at -0.010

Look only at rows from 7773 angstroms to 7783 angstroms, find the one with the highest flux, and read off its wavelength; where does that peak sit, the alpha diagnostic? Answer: 7775.0 angstroms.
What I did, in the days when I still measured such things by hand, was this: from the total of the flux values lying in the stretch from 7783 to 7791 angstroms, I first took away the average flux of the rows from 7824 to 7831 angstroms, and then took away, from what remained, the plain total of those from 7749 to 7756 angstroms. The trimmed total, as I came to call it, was -6.52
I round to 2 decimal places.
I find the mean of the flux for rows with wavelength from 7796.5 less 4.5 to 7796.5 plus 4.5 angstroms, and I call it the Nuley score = 6.12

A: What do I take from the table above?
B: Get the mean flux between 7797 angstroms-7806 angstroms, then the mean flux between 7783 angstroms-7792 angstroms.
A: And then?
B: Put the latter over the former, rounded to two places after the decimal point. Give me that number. 0.99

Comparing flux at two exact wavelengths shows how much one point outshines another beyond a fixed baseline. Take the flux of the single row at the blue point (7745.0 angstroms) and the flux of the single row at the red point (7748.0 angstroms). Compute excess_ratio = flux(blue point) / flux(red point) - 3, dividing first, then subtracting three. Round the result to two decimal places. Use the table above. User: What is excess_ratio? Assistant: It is -1.99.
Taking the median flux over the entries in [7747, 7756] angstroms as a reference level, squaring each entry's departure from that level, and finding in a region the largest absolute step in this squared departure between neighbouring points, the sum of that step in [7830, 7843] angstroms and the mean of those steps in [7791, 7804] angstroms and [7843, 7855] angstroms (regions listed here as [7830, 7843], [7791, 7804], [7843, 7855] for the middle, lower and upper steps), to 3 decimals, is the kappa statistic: 0.090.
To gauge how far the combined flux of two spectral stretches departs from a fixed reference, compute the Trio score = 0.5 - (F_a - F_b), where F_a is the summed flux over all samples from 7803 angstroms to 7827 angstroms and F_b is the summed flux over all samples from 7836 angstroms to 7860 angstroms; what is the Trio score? 0.6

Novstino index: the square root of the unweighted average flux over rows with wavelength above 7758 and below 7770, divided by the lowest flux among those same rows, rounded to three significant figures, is 0.409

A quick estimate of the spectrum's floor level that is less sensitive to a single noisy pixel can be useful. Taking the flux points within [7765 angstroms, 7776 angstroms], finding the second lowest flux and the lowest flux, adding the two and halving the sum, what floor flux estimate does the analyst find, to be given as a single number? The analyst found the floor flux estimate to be 6.10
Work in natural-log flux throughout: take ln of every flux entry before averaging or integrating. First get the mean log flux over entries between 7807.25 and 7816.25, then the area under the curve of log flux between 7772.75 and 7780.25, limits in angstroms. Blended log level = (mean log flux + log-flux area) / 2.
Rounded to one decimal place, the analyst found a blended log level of 7.8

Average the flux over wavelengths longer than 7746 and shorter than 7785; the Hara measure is 6.19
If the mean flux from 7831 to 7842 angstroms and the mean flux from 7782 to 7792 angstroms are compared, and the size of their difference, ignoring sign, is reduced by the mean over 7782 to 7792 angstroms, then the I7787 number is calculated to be -6.03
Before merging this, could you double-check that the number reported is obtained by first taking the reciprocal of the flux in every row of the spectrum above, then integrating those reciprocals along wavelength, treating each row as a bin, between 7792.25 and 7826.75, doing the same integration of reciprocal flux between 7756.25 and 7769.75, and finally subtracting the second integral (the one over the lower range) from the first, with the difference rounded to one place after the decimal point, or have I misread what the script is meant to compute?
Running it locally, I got 3.4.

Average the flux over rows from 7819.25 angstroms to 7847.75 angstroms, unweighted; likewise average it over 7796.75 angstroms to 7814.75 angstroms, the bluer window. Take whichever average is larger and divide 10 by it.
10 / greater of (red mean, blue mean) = 1.625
